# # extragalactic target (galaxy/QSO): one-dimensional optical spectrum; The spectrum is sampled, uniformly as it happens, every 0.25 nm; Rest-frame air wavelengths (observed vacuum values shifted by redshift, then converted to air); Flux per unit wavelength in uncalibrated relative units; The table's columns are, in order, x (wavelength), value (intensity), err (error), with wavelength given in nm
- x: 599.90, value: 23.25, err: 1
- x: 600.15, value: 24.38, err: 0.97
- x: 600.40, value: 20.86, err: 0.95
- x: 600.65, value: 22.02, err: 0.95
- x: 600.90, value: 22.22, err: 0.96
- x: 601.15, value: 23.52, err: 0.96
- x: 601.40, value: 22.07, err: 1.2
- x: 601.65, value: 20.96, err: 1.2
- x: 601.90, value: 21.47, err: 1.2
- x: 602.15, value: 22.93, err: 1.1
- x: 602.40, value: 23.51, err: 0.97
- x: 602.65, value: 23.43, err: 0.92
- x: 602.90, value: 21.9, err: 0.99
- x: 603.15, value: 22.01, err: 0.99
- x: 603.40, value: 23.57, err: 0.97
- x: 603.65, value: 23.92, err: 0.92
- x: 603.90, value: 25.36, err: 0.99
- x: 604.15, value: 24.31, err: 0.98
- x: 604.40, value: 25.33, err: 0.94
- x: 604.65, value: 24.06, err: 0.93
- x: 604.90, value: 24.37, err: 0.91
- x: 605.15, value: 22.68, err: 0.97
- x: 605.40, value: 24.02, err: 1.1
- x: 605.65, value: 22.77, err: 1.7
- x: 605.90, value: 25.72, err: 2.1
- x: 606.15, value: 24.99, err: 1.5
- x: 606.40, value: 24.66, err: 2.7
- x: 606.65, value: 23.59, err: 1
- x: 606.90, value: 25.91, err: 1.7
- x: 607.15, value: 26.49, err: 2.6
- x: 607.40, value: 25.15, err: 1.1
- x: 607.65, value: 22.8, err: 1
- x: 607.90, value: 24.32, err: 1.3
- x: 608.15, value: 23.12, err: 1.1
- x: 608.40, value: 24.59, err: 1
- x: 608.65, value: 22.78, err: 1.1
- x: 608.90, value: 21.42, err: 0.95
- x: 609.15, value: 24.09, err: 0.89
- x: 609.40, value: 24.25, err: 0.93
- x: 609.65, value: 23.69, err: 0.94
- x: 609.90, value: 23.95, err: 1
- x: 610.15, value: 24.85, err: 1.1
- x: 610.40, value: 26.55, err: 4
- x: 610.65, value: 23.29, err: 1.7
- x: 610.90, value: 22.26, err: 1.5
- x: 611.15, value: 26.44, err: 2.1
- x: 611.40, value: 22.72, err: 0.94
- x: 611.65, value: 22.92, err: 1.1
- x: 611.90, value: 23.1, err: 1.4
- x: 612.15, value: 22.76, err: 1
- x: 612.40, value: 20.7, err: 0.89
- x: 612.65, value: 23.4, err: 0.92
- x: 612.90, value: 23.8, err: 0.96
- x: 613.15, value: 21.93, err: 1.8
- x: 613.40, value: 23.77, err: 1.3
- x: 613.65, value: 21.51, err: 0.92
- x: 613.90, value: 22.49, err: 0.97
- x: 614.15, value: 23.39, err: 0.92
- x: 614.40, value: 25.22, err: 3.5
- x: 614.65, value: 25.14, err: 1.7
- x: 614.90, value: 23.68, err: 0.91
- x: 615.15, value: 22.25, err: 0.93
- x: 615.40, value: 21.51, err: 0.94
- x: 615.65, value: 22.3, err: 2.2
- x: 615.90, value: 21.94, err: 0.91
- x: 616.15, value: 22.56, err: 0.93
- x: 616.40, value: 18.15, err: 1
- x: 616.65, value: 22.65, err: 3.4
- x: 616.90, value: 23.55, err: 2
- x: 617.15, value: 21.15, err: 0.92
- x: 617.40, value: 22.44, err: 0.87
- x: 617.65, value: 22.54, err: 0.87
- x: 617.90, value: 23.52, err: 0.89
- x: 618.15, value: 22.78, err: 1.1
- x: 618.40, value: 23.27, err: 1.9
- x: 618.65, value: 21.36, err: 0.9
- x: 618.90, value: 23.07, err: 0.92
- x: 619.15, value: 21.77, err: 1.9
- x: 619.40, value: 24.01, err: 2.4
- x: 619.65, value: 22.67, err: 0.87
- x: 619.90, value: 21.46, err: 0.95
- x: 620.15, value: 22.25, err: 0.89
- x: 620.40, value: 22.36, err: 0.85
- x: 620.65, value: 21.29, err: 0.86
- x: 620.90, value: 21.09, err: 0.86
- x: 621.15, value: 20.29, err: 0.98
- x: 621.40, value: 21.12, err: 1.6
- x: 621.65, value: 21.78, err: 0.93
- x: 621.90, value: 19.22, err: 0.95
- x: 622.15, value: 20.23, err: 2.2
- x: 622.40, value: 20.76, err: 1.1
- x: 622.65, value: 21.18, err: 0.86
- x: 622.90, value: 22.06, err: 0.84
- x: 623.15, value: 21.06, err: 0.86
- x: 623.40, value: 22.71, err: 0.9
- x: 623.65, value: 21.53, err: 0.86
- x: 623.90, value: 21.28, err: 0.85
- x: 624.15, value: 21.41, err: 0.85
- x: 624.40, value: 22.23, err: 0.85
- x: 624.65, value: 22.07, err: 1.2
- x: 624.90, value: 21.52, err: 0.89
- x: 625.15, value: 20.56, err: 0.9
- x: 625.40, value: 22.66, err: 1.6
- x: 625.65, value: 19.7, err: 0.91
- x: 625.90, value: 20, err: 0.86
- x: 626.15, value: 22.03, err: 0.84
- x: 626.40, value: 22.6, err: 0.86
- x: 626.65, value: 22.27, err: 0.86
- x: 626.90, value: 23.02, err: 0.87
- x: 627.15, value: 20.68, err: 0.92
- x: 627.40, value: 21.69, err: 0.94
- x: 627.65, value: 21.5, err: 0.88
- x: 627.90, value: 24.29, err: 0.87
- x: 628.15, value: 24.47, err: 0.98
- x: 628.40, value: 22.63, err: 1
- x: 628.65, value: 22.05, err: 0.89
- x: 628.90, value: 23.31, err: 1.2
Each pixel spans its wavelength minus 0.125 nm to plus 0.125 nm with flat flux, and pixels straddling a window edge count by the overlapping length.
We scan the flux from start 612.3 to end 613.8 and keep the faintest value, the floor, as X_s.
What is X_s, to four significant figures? 20.70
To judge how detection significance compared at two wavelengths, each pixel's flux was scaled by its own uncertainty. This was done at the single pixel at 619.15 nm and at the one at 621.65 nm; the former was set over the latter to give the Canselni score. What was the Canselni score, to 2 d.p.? 0.49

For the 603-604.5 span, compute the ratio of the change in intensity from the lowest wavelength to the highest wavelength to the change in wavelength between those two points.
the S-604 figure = 2.7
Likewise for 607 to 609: -2.9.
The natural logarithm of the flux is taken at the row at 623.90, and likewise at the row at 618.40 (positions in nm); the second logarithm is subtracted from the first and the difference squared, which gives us 0.0080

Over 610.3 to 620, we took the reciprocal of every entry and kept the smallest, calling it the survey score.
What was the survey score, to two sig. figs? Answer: 0.038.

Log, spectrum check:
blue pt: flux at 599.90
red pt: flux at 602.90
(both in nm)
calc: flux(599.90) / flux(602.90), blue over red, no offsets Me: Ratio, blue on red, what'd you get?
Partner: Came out 1.06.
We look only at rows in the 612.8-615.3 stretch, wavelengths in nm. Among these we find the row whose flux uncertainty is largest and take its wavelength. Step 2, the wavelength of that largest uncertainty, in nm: 614.40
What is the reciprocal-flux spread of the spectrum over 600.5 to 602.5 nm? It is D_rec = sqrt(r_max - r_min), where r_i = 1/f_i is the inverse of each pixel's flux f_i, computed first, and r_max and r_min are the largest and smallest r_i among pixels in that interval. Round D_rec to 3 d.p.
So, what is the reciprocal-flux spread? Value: 0.072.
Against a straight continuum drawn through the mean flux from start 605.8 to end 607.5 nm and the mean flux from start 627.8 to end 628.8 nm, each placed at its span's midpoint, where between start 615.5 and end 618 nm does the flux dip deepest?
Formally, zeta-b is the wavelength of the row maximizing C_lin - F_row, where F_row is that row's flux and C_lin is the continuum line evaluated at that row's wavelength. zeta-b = 616.40 nm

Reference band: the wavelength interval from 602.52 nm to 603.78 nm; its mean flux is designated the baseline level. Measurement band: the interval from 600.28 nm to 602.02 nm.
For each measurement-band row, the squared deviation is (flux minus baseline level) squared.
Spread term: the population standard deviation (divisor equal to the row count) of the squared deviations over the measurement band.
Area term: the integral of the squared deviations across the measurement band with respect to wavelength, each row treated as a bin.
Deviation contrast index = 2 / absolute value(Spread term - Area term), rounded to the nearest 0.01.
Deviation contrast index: 1.16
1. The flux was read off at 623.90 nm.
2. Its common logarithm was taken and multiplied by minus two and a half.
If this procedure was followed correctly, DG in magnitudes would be -3.32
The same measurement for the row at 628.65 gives -3.36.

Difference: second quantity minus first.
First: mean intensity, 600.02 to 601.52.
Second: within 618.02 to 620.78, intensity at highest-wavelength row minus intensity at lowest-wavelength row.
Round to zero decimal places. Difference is -24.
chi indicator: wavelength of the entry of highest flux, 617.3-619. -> 617.90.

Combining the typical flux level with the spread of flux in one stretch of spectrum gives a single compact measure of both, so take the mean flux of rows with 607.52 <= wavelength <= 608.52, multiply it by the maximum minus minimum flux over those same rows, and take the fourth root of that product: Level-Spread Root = 2.55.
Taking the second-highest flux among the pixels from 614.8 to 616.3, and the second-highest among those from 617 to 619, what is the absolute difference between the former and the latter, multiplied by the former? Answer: 16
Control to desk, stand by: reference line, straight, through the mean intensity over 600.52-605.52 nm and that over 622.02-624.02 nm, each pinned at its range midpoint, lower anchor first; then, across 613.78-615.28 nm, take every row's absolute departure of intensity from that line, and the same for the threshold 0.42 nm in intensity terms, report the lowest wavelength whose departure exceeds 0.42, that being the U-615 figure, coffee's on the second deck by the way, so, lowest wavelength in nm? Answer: 614.15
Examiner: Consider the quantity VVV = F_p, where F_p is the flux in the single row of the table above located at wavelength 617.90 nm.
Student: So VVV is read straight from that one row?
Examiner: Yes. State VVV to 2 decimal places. 23.52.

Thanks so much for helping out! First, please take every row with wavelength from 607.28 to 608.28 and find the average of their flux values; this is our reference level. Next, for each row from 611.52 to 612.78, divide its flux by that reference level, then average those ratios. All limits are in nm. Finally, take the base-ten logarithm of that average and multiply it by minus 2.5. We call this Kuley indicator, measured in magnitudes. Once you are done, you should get 0.059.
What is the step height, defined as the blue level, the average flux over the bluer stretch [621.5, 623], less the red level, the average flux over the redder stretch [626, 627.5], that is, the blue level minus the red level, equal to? -1.2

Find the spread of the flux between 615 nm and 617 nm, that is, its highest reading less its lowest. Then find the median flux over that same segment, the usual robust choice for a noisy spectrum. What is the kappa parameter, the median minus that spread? 16.9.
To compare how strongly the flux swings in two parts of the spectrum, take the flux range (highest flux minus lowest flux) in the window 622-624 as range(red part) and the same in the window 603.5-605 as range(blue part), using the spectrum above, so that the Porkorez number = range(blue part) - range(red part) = -1.0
